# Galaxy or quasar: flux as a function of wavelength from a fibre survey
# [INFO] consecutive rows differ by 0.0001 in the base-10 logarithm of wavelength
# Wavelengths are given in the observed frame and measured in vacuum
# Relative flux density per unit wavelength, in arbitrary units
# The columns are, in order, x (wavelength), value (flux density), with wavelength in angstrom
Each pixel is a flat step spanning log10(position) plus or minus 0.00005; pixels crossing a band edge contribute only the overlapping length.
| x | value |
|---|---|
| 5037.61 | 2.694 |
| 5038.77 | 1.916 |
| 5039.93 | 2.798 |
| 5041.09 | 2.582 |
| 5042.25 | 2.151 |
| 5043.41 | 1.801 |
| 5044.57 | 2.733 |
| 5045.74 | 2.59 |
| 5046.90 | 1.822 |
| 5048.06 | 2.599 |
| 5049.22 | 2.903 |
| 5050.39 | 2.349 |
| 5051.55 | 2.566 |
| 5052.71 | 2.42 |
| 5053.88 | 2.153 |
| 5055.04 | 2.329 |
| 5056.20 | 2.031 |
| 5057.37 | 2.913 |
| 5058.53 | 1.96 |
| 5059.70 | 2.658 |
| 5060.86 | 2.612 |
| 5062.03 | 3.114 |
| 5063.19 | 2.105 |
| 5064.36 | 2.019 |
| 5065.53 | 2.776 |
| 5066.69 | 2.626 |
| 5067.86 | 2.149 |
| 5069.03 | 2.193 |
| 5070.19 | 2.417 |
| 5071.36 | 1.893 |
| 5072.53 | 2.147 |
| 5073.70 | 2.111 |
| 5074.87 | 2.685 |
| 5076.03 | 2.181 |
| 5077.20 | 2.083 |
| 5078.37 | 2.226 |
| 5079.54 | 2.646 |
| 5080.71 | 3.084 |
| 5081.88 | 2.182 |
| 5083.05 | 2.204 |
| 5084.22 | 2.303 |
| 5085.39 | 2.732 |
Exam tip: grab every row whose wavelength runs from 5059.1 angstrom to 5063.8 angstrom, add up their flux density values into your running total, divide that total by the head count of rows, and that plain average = 2.6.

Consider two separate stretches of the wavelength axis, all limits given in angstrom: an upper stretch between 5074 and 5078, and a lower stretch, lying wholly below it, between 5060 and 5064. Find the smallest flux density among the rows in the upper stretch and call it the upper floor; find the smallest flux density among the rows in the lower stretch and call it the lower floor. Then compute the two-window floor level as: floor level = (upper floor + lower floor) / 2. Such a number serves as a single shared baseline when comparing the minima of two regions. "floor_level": 2.09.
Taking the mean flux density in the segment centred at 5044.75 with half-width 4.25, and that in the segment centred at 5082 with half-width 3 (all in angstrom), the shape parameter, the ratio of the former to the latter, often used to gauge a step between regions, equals 0.94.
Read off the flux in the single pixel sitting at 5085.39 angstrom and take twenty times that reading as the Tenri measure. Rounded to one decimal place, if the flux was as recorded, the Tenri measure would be 54.6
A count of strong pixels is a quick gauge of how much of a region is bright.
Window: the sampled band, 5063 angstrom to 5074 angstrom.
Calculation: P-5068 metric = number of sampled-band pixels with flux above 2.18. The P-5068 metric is 4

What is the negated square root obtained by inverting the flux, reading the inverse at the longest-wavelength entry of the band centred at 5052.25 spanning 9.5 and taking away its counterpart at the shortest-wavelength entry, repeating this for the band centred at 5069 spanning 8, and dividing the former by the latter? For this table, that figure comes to -1.0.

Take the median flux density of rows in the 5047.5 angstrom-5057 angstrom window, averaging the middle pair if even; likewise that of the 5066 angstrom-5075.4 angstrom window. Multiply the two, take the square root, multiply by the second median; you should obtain 4.94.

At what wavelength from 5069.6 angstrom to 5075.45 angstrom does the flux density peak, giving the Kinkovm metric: 5074.87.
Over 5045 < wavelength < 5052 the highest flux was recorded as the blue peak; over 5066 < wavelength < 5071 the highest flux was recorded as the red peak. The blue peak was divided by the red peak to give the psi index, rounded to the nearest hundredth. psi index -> 1.11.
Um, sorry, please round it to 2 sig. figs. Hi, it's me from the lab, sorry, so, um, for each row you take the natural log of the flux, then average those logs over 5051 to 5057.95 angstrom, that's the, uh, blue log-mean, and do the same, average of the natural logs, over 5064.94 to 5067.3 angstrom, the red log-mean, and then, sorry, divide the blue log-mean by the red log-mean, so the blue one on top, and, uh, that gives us 0.88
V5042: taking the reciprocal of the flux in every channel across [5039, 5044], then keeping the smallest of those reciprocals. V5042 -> 0.357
